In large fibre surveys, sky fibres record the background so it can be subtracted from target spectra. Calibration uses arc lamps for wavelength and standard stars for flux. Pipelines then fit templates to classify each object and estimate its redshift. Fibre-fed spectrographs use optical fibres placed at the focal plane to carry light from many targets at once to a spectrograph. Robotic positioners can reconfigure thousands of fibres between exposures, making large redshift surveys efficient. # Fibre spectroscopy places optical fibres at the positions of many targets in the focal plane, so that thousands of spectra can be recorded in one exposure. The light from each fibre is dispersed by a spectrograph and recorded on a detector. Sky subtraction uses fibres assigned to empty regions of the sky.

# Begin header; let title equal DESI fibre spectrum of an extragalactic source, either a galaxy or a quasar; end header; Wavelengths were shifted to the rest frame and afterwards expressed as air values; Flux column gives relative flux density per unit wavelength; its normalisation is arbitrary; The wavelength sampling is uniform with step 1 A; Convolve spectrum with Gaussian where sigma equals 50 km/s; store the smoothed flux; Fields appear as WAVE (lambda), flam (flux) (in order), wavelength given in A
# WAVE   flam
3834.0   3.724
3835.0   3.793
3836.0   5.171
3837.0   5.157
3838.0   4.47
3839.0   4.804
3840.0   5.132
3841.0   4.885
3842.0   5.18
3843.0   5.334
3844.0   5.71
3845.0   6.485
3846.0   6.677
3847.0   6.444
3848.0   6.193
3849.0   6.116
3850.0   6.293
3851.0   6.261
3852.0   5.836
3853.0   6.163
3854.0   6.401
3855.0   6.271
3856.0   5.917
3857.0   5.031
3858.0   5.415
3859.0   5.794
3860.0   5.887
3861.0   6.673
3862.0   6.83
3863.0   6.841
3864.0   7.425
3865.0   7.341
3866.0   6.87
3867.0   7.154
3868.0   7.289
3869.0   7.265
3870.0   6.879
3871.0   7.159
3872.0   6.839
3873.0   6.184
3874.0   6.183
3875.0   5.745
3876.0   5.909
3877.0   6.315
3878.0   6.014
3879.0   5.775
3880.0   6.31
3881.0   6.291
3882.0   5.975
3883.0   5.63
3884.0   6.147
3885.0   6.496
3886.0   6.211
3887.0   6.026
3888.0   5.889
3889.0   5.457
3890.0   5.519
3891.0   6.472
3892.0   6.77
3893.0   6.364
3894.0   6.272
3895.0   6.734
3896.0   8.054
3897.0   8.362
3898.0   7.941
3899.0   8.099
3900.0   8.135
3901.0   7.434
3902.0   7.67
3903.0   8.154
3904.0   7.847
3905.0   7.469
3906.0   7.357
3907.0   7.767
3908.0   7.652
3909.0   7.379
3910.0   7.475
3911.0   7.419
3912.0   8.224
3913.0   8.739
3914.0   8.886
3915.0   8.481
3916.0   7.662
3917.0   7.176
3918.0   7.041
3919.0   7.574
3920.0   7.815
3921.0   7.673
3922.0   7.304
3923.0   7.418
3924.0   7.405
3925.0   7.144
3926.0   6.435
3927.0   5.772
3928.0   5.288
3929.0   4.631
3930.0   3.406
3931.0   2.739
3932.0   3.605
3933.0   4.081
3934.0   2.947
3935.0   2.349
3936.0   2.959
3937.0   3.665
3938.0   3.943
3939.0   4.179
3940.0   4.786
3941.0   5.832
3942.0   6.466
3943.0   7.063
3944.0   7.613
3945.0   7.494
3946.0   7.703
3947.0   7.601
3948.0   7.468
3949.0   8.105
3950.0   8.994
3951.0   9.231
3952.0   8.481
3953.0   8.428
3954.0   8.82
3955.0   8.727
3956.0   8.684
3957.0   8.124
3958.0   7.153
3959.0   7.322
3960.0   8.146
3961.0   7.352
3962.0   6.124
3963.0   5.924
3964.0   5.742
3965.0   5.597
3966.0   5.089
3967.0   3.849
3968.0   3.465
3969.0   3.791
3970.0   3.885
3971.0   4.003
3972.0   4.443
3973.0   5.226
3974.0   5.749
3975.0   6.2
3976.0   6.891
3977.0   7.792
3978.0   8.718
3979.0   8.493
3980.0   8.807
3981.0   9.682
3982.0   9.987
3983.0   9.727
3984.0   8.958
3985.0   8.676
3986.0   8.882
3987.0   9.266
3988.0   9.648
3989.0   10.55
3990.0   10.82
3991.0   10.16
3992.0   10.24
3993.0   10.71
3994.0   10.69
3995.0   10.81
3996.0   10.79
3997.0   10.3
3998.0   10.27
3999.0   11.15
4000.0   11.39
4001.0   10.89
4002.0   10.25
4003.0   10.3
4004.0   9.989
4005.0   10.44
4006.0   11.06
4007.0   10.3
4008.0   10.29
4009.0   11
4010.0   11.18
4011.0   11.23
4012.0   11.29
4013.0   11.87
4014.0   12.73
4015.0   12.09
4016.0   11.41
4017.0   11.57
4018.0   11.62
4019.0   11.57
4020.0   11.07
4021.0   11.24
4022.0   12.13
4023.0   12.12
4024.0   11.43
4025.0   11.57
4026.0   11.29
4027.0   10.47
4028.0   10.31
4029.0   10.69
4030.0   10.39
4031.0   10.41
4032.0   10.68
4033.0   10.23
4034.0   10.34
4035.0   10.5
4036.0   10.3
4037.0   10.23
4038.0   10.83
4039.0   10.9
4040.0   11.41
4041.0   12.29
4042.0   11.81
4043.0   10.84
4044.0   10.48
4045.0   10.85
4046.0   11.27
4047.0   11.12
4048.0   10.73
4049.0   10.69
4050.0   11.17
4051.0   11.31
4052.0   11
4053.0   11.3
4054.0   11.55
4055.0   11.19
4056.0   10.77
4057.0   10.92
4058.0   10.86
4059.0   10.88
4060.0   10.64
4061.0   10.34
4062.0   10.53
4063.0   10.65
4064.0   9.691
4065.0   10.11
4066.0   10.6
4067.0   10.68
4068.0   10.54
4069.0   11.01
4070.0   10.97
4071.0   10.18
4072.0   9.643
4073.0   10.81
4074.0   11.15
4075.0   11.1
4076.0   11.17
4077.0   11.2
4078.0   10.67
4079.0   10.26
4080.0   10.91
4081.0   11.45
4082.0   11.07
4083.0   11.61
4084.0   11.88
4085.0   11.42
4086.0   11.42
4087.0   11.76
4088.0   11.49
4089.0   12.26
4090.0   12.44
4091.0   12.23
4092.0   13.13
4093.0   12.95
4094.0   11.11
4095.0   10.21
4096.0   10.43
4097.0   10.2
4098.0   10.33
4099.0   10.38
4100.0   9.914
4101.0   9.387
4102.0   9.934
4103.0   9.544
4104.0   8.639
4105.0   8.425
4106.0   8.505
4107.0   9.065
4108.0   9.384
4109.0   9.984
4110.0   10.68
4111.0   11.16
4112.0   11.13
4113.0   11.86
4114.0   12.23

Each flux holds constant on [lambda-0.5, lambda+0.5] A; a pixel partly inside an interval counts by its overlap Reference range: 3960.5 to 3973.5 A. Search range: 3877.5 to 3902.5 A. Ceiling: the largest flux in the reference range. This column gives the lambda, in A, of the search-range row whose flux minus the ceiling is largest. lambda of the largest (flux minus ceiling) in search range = 3897.0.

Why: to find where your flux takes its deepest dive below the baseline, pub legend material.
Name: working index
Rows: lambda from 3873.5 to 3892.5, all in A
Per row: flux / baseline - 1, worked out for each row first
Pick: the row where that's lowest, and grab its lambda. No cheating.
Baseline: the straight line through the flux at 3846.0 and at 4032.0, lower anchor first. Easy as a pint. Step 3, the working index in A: 3889.0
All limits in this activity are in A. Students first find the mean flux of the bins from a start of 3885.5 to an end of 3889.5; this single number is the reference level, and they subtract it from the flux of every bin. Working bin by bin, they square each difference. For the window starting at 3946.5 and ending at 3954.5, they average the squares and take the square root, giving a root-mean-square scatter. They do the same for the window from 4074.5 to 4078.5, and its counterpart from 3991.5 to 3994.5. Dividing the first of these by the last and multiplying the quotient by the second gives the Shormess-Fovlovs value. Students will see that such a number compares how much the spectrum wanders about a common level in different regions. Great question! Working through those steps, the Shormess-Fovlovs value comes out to 2.8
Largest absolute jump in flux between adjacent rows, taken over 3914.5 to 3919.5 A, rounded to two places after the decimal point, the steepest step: 0.82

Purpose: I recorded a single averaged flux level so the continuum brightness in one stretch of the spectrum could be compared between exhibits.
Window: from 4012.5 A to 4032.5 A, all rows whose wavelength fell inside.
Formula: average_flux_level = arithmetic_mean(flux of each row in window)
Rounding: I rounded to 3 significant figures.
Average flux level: 11.3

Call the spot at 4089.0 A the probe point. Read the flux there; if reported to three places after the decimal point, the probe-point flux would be 12.260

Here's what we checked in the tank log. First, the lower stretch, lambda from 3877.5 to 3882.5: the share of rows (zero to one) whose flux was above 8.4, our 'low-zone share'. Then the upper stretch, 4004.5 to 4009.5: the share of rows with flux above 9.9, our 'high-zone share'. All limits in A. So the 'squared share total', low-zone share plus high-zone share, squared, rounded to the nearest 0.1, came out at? 1.0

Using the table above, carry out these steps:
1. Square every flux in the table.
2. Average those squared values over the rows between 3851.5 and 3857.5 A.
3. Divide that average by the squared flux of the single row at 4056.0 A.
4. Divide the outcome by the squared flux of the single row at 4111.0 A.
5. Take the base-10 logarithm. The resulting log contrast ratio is -2.6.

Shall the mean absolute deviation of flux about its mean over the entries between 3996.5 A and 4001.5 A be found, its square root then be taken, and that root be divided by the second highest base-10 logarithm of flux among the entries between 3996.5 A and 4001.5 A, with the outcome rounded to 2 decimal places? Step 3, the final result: 0.61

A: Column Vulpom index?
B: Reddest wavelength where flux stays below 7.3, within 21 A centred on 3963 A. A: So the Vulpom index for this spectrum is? 3973.0 A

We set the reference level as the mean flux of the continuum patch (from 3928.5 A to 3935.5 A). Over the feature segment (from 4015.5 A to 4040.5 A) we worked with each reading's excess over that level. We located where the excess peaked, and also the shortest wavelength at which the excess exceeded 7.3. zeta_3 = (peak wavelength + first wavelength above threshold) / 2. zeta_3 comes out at 4019.0 A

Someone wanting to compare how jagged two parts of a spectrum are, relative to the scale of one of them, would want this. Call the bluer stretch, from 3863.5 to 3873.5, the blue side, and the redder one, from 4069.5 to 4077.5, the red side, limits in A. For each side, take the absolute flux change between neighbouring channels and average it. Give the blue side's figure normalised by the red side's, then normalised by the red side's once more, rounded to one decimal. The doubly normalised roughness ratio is 1.6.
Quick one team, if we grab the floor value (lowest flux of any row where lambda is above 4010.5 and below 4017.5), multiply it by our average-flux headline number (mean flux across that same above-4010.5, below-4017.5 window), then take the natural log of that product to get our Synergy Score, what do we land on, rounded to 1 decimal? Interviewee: 4.9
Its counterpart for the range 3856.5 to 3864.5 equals 3.4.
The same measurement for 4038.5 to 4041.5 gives 4.8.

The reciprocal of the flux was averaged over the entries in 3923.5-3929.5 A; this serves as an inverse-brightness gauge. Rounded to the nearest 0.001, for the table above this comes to 0.168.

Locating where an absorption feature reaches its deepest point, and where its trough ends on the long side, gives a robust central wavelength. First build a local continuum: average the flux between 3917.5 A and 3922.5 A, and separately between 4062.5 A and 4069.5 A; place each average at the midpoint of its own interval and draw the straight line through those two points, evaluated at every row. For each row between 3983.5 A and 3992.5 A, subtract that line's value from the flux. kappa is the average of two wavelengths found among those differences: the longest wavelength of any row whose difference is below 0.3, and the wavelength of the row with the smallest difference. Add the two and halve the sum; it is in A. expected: 3985.5 A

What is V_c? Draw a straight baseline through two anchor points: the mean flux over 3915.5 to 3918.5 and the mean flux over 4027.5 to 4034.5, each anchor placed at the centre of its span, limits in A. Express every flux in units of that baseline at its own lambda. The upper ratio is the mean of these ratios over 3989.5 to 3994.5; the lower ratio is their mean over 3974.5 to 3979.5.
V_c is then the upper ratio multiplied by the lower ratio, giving 1.0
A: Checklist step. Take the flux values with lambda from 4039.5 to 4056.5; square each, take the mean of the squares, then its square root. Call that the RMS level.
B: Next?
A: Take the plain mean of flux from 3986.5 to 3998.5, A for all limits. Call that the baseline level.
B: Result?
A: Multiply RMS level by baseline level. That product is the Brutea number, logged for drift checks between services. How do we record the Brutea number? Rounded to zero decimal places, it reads 116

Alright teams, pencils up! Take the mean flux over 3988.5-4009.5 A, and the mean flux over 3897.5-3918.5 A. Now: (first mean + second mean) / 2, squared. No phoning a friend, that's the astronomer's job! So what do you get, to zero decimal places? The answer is 85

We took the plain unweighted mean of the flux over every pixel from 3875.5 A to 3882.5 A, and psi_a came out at 6.1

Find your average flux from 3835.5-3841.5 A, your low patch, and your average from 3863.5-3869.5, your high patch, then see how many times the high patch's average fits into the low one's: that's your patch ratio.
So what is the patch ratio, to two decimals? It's 0.68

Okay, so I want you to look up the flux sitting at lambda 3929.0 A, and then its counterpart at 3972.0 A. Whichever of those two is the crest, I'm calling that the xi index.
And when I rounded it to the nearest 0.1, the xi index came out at 4.6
